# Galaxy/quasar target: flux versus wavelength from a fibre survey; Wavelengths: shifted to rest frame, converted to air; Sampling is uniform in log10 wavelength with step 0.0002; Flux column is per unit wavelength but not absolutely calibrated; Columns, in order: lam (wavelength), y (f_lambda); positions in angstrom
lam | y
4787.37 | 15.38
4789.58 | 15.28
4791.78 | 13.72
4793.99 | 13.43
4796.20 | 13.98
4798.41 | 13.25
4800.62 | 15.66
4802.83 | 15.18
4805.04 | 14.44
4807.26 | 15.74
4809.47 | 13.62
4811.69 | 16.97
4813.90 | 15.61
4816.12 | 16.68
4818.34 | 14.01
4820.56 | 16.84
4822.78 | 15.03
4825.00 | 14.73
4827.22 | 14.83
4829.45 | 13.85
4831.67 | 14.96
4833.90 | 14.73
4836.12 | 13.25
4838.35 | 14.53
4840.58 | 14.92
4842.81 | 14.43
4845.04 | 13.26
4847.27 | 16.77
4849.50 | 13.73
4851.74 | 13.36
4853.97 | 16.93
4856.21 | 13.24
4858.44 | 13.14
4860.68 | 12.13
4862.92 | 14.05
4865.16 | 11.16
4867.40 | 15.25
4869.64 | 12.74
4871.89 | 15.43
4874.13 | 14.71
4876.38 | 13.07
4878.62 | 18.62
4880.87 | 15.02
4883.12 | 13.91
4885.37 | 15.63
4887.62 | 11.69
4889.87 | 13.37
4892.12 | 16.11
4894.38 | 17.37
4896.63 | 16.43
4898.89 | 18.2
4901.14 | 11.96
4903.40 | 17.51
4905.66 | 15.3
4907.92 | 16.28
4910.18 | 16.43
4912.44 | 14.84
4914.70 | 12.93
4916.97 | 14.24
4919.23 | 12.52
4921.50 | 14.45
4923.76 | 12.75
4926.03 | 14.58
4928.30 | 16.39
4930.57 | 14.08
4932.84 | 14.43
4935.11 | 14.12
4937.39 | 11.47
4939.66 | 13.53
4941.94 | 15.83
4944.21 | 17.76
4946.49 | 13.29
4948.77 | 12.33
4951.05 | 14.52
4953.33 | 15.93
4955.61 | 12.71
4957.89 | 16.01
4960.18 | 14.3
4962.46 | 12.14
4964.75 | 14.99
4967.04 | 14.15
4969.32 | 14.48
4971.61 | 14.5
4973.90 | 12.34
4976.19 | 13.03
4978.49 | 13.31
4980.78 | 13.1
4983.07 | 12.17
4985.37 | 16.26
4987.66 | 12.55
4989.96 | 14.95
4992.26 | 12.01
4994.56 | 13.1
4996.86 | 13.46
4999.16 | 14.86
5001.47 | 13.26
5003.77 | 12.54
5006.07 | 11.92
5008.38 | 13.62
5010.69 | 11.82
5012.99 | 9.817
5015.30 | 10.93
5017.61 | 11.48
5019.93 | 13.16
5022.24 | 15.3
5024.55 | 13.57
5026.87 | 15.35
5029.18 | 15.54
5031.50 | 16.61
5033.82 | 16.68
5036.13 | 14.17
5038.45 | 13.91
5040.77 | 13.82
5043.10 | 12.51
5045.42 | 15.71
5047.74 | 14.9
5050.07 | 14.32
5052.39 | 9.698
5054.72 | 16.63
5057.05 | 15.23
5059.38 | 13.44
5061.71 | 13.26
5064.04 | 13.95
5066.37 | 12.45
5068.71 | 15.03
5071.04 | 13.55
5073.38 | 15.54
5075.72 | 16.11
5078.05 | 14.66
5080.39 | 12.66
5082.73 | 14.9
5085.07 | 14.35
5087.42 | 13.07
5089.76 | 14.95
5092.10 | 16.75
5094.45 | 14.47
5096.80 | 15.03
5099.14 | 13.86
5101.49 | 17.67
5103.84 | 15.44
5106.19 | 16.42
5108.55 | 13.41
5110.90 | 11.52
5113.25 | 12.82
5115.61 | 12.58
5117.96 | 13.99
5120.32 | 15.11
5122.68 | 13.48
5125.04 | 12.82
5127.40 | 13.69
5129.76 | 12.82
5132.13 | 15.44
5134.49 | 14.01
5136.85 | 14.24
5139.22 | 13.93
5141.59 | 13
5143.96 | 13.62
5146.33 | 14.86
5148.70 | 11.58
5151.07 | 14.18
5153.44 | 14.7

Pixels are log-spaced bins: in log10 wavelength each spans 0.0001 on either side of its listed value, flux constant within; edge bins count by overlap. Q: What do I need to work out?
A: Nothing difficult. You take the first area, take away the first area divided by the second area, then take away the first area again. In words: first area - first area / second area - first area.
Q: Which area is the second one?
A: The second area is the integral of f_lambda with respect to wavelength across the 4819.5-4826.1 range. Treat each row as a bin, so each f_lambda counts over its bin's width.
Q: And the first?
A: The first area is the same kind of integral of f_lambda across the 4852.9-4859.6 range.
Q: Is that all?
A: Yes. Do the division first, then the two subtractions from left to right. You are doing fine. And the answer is -0.94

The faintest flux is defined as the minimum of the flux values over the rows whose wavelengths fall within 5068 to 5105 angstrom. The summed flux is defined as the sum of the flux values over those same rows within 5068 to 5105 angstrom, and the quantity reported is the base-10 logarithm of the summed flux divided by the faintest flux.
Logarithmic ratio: 1.27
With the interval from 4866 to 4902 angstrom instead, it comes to 1.31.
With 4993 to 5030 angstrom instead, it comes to 1.33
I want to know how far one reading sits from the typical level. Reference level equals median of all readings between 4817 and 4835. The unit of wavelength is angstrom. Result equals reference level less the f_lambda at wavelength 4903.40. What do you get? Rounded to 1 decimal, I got -2.7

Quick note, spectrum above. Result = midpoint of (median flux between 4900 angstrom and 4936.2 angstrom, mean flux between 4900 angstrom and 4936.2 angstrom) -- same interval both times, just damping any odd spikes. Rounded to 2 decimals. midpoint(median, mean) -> 14.50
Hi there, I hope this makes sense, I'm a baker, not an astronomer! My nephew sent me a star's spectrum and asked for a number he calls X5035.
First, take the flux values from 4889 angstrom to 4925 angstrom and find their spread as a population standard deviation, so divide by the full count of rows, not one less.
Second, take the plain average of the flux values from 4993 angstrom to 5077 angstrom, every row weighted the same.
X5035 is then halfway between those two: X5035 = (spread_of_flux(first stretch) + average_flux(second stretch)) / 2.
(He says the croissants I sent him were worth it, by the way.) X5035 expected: 7.85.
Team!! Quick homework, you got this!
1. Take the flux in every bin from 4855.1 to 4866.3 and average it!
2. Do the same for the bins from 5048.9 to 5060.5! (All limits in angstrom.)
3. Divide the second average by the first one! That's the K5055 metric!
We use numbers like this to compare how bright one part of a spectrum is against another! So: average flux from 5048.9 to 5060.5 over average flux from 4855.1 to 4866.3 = 1.09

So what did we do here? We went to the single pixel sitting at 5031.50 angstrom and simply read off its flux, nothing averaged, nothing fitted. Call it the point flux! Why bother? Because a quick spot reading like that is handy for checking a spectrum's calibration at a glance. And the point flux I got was 16.61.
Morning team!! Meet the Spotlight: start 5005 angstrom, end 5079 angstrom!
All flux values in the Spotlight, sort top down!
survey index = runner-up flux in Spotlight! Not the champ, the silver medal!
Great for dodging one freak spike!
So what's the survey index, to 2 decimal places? 16.63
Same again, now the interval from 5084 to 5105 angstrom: 16.75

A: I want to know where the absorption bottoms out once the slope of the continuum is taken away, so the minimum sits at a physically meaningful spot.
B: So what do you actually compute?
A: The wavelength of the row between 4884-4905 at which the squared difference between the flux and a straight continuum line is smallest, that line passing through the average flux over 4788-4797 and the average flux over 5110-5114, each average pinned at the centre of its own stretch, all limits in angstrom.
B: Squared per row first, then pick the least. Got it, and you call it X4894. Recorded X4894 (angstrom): 4889.87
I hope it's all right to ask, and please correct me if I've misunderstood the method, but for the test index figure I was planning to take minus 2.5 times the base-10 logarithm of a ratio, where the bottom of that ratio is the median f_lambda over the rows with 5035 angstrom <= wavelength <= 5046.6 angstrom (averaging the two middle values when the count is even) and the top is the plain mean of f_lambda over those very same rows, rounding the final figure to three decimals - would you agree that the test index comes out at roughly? -0.009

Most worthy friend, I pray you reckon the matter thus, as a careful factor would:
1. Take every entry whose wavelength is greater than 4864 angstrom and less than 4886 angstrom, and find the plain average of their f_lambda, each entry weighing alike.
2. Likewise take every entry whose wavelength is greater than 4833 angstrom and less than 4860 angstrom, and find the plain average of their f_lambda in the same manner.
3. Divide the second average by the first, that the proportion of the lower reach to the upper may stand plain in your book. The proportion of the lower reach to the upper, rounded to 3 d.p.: 0.986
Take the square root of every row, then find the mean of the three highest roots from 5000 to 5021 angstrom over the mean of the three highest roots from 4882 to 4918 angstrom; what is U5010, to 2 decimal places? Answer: 0.87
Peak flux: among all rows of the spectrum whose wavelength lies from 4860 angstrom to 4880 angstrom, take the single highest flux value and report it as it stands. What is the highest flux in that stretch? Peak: 18.62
